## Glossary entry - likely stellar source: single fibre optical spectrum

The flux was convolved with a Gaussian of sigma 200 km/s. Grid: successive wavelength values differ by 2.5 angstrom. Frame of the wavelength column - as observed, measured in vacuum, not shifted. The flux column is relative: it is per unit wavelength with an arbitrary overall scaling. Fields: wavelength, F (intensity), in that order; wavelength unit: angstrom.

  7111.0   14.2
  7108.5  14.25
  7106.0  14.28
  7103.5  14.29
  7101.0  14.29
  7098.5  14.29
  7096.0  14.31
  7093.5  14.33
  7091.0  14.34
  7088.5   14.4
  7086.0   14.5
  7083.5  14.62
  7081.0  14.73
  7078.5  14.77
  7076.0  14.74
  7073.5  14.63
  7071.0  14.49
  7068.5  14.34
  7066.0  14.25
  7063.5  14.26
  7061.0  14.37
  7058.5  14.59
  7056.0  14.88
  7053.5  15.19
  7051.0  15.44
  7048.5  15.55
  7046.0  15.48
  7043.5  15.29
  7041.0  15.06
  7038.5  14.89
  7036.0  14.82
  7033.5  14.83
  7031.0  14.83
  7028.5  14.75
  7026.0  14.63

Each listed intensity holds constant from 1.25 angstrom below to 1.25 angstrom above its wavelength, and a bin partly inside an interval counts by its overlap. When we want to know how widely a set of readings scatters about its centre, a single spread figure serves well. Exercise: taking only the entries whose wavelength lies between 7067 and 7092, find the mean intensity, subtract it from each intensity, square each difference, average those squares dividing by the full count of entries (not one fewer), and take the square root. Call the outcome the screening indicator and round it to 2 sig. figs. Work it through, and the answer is 0.16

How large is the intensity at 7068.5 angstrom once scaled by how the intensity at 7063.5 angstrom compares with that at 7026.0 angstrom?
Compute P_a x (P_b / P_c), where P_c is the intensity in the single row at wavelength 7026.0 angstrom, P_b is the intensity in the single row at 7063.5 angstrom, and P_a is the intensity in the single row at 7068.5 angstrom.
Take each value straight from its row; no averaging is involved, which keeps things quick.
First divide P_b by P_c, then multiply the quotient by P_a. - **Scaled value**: 14.0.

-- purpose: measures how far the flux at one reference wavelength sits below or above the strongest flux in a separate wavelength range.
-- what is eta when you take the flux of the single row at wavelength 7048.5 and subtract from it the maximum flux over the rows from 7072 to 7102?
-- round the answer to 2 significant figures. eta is 0.78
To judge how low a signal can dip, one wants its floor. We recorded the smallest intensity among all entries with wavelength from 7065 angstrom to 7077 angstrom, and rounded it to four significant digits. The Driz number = 14.25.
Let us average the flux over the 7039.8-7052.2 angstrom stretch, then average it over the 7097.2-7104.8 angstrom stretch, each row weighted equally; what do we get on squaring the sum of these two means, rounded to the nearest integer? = 879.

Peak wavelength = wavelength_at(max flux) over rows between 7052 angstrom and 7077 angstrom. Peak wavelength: 7053.5 angstrom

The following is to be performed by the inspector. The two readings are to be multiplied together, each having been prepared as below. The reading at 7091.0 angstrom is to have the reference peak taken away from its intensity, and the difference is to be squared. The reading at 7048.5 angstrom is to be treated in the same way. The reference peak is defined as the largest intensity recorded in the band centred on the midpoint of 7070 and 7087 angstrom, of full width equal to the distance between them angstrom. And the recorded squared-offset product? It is 0.112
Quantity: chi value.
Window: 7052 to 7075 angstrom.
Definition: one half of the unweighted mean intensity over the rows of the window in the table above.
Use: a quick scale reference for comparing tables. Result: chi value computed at 7.28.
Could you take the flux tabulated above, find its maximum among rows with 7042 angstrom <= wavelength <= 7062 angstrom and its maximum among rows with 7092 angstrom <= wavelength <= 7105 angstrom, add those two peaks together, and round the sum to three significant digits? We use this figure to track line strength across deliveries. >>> 29.9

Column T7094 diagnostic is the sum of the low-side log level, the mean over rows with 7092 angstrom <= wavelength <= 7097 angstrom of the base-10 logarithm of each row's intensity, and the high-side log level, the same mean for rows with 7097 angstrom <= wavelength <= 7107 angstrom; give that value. 2.31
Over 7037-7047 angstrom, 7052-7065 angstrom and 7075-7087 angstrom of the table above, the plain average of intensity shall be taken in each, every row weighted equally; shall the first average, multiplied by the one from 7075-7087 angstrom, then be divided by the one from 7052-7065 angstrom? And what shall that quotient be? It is 15.2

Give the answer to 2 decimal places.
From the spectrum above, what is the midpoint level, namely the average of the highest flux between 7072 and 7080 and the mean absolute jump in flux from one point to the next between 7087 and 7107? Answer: 7.39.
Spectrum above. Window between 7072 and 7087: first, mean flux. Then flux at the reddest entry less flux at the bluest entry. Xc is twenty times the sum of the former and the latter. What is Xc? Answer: 291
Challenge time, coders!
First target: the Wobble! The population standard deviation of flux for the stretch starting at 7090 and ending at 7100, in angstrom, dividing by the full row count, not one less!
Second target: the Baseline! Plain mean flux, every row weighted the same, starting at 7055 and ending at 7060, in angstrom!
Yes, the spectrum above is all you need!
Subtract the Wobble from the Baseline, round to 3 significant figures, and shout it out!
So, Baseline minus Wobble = 14.7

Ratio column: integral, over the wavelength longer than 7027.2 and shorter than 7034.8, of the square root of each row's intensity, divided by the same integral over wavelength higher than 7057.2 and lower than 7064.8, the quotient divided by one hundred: 0.0101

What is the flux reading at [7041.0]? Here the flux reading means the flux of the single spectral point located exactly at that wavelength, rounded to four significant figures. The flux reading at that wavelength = 15.06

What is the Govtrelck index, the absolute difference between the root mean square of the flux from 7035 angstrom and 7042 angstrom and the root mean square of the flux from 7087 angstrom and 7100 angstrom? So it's 0.6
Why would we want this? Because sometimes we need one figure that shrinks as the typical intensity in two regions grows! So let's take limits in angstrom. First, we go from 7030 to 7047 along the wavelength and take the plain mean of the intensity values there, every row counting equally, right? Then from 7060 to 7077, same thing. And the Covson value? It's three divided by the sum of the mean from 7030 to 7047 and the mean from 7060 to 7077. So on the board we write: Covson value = 0.102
